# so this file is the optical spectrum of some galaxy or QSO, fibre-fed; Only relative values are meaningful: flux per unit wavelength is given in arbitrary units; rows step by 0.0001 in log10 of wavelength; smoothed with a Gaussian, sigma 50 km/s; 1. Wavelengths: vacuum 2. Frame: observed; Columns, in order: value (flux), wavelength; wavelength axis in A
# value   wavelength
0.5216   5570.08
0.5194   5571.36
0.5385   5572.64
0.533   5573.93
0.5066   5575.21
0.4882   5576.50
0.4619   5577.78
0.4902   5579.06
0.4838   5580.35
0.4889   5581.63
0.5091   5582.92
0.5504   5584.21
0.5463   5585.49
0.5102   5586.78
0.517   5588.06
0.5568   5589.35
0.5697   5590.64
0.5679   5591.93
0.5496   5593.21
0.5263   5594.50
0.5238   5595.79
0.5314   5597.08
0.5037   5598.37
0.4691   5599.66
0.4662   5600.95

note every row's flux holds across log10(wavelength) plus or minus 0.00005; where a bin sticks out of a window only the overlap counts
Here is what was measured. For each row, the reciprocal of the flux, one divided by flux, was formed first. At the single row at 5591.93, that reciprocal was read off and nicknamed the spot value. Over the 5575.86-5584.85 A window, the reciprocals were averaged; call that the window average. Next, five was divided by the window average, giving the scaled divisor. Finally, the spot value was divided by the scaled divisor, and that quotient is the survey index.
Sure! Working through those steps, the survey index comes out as 0.71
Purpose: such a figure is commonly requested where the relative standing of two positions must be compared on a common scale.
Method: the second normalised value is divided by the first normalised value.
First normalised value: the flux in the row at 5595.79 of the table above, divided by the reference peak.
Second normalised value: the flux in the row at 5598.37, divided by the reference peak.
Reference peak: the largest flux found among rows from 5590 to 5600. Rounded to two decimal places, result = 0.96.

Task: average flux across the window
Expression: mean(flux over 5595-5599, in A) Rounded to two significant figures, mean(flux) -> 0.52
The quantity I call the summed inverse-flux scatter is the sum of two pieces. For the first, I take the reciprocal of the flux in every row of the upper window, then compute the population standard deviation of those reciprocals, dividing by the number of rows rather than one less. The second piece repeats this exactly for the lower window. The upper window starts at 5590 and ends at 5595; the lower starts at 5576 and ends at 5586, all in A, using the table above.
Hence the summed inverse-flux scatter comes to 0.171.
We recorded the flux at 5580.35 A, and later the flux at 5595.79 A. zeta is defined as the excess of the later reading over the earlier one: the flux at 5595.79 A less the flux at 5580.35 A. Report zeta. 0.040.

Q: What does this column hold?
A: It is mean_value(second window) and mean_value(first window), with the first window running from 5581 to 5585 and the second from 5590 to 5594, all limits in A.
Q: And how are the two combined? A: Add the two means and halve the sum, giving 0.539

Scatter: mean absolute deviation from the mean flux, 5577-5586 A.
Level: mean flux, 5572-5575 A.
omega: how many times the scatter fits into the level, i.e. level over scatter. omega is 20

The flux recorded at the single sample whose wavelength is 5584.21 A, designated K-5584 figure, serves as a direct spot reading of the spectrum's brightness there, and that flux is 0.5504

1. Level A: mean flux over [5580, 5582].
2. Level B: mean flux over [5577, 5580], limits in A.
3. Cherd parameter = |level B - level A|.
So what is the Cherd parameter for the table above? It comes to 0.010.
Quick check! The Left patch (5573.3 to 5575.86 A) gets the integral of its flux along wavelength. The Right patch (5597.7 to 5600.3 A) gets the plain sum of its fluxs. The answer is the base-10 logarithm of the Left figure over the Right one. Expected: 0.14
